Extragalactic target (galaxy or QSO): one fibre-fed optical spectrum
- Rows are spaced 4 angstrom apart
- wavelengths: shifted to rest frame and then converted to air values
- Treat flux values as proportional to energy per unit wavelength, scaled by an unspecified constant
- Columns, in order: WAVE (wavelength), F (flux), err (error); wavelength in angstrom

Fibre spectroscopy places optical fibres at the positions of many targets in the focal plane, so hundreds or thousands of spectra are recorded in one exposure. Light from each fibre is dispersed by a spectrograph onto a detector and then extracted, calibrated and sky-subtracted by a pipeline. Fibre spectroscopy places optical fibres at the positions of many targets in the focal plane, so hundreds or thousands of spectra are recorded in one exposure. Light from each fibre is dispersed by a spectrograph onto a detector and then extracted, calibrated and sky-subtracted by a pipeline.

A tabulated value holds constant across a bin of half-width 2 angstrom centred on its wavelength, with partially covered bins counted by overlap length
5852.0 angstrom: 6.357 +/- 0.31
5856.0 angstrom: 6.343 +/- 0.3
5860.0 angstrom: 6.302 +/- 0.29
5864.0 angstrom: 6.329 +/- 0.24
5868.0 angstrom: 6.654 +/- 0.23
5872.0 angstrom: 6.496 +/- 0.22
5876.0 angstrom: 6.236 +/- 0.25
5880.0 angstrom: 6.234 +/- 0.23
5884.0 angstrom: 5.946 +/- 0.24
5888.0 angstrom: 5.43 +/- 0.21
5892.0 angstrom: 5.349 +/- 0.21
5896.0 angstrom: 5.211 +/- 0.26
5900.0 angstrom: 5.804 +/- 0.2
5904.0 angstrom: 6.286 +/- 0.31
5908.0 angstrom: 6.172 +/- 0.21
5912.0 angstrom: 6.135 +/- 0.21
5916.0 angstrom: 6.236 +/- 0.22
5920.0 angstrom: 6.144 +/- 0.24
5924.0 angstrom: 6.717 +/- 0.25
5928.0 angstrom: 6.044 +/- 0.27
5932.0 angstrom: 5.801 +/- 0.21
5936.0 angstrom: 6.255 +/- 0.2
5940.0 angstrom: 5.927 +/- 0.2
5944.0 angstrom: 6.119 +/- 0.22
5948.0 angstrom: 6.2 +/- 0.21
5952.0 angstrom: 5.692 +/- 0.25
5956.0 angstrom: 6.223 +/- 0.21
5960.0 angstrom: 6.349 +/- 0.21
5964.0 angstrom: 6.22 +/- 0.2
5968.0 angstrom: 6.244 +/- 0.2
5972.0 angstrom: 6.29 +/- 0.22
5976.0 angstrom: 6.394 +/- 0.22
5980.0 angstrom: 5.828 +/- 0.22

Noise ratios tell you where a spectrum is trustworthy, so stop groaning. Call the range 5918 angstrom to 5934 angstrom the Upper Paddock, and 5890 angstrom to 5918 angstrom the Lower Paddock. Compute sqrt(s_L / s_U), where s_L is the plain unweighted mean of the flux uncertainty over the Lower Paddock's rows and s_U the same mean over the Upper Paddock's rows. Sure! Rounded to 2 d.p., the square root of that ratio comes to 0.98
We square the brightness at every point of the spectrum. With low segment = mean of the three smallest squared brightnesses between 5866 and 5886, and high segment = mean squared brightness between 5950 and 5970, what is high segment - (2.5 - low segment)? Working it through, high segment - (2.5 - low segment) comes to 73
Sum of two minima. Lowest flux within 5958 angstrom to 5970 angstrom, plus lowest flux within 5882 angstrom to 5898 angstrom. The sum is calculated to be 11.43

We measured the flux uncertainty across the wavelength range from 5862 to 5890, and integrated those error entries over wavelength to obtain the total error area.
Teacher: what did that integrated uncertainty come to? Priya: 6.48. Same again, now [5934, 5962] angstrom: 6.00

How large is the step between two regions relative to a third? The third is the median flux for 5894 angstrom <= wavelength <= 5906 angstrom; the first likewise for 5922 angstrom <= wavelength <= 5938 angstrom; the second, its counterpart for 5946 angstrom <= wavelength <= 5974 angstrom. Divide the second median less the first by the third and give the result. 0.013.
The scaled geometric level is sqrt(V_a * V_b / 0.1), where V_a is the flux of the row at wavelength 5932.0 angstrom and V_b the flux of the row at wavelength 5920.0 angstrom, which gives 18.9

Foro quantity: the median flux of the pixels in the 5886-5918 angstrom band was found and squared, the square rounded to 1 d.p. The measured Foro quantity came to 35.6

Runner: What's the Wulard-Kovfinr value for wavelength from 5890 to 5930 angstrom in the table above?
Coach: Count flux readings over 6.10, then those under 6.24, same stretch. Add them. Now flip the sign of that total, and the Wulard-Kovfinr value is -14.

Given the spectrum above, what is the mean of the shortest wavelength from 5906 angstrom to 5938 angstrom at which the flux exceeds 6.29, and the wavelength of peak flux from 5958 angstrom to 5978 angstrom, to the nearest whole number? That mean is 5950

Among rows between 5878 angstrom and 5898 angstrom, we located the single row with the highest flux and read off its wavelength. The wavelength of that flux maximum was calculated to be 5880.0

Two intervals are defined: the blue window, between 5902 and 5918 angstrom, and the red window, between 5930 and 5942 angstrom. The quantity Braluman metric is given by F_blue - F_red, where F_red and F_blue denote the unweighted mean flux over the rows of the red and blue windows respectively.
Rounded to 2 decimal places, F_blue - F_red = 0.21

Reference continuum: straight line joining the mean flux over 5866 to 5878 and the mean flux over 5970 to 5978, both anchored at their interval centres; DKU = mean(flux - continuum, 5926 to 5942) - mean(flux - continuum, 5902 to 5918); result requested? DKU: -0.2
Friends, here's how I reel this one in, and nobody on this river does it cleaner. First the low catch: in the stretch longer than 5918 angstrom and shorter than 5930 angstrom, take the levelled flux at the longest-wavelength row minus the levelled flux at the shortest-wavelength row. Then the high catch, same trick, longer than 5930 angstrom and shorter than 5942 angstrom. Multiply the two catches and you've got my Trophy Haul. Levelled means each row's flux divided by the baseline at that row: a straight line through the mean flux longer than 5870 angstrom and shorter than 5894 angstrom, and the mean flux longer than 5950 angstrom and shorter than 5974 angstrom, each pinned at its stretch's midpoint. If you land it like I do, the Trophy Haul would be 0.000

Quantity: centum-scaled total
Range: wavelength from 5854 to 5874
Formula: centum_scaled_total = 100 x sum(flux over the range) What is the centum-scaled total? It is 3212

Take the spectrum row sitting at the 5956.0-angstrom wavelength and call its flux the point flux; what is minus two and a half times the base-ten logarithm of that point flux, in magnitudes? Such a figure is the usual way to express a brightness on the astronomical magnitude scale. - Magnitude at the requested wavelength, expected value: -1.98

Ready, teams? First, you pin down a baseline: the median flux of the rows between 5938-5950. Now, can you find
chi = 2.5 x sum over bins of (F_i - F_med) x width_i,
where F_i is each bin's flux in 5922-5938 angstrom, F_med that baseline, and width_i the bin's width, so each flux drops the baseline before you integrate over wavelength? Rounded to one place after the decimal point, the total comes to 3.4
